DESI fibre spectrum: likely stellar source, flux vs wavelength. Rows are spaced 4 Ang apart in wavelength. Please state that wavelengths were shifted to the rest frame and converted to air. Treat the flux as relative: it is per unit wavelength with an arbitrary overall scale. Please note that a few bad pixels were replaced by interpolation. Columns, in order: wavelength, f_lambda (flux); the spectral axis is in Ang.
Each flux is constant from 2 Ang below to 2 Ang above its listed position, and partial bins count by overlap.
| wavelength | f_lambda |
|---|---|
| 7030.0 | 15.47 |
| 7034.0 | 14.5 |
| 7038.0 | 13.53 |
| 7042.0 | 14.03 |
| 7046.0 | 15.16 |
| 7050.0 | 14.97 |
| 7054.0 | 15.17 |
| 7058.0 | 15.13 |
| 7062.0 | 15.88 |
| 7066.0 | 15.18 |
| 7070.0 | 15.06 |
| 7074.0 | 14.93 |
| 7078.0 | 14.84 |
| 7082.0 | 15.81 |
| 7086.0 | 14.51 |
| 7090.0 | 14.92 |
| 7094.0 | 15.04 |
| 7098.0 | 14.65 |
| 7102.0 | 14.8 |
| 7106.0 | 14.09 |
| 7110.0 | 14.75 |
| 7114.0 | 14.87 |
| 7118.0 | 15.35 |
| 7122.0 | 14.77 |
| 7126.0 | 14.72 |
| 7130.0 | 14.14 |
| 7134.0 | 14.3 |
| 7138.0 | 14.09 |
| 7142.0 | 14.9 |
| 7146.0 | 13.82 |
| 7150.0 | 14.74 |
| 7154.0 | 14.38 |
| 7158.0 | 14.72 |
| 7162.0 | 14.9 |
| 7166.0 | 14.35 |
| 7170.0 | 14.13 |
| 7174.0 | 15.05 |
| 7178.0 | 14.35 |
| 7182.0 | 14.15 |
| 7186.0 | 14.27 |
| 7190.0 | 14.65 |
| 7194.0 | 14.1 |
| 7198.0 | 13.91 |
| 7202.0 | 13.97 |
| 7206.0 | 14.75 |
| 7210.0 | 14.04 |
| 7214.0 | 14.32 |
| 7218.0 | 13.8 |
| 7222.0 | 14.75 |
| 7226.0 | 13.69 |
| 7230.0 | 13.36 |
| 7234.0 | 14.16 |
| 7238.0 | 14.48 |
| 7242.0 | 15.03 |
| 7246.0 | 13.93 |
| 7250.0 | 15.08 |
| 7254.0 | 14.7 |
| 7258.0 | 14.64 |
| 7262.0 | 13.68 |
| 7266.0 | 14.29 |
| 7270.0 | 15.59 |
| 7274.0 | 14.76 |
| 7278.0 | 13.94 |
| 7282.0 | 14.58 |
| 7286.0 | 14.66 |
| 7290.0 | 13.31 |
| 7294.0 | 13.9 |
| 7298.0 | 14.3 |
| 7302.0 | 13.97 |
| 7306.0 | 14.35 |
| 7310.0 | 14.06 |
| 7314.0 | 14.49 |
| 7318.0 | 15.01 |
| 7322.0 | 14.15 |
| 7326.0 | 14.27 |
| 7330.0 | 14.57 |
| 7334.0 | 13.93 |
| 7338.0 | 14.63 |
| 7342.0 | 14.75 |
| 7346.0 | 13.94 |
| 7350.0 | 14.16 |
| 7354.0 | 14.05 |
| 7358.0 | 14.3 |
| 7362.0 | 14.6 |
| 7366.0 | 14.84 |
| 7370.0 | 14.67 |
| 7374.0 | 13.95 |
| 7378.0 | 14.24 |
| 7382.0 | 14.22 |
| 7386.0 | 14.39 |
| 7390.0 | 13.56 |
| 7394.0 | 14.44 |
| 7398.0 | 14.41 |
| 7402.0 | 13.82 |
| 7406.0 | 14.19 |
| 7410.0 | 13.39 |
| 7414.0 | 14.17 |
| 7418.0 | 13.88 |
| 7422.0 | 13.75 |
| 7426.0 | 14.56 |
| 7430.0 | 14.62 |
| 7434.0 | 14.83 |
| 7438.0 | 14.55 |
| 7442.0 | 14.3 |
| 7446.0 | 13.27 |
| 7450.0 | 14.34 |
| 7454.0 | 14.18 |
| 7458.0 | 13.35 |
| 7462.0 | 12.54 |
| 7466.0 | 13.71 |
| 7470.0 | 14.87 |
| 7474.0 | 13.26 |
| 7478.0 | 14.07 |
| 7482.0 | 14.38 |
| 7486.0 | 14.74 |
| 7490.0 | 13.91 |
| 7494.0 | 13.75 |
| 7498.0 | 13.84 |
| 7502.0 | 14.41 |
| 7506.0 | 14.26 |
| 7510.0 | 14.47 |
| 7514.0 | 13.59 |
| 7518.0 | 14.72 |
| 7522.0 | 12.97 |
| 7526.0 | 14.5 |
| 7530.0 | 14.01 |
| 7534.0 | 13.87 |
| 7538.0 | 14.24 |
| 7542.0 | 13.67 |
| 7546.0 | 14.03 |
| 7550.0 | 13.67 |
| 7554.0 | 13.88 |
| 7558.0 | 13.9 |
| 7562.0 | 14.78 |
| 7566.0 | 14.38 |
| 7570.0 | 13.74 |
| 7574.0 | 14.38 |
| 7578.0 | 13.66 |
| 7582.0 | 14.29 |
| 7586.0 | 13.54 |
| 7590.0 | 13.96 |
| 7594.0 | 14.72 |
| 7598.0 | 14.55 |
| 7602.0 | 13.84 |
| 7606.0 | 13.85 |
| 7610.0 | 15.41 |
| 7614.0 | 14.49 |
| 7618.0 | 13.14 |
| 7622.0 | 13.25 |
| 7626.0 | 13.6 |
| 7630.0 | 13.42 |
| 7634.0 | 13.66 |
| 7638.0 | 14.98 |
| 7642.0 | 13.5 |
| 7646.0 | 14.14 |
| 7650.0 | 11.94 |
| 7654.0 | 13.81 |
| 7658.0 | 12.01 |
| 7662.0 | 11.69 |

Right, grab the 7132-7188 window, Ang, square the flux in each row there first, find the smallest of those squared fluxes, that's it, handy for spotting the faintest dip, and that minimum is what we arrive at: 191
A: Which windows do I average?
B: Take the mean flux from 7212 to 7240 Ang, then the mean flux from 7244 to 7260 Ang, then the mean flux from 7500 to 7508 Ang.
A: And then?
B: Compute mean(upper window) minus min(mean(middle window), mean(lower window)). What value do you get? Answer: 0.3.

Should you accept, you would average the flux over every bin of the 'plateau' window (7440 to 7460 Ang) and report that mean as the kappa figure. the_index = 13.9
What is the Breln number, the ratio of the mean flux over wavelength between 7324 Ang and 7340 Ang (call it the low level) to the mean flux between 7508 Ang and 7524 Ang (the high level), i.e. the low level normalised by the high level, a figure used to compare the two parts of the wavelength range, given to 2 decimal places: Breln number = 1.03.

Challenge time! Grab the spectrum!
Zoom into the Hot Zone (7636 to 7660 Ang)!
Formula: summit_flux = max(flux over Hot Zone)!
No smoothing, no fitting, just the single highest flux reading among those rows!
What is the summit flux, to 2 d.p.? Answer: 14.98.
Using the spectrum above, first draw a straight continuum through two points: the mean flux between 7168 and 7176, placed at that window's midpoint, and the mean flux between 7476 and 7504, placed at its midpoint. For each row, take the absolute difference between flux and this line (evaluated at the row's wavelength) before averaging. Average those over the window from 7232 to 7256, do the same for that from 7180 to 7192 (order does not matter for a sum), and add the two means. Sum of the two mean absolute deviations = 0.65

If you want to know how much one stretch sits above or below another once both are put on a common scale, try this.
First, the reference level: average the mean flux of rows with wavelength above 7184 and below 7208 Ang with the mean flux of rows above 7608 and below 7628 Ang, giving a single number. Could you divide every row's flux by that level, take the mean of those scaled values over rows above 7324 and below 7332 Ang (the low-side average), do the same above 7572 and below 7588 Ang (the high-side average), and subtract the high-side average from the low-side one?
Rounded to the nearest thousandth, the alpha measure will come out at 0.032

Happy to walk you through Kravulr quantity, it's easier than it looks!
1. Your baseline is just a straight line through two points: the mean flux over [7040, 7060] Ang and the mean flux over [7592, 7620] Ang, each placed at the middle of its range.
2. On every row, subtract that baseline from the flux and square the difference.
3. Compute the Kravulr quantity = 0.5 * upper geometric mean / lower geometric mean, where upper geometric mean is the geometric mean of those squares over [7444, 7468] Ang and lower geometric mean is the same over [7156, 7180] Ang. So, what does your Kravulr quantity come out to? 3.2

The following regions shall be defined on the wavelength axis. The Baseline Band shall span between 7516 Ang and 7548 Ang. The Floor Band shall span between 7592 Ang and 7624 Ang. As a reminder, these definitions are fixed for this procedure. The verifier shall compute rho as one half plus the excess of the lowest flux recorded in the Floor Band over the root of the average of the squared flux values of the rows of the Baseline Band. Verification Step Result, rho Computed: -0.4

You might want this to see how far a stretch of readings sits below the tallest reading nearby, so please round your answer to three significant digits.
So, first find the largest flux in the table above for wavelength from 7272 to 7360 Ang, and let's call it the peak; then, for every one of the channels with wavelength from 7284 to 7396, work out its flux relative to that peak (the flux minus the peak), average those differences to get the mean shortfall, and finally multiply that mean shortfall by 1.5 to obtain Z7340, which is -1.10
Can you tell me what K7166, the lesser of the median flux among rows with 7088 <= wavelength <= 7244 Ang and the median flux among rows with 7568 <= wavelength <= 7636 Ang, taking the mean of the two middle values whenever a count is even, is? 13.8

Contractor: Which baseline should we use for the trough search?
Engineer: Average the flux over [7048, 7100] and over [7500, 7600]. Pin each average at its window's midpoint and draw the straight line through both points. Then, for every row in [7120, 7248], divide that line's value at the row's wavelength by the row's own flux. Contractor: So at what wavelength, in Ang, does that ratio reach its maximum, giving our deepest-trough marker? 7230.0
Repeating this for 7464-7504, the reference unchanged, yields 7474.0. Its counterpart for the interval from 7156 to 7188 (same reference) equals 7170.0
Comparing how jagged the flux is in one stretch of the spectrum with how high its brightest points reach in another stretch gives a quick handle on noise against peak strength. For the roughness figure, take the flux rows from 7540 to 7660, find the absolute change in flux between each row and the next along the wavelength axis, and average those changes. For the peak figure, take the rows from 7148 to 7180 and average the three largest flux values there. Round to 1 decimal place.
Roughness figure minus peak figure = -14.1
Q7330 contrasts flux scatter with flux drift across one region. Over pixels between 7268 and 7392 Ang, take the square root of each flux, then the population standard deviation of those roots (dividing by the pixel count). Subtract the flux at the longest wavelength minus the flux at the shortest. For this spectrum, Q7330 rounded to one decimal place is 2.1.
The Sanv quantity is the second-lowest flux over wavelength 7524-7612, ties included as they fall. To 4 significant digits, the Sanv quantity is 13.66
